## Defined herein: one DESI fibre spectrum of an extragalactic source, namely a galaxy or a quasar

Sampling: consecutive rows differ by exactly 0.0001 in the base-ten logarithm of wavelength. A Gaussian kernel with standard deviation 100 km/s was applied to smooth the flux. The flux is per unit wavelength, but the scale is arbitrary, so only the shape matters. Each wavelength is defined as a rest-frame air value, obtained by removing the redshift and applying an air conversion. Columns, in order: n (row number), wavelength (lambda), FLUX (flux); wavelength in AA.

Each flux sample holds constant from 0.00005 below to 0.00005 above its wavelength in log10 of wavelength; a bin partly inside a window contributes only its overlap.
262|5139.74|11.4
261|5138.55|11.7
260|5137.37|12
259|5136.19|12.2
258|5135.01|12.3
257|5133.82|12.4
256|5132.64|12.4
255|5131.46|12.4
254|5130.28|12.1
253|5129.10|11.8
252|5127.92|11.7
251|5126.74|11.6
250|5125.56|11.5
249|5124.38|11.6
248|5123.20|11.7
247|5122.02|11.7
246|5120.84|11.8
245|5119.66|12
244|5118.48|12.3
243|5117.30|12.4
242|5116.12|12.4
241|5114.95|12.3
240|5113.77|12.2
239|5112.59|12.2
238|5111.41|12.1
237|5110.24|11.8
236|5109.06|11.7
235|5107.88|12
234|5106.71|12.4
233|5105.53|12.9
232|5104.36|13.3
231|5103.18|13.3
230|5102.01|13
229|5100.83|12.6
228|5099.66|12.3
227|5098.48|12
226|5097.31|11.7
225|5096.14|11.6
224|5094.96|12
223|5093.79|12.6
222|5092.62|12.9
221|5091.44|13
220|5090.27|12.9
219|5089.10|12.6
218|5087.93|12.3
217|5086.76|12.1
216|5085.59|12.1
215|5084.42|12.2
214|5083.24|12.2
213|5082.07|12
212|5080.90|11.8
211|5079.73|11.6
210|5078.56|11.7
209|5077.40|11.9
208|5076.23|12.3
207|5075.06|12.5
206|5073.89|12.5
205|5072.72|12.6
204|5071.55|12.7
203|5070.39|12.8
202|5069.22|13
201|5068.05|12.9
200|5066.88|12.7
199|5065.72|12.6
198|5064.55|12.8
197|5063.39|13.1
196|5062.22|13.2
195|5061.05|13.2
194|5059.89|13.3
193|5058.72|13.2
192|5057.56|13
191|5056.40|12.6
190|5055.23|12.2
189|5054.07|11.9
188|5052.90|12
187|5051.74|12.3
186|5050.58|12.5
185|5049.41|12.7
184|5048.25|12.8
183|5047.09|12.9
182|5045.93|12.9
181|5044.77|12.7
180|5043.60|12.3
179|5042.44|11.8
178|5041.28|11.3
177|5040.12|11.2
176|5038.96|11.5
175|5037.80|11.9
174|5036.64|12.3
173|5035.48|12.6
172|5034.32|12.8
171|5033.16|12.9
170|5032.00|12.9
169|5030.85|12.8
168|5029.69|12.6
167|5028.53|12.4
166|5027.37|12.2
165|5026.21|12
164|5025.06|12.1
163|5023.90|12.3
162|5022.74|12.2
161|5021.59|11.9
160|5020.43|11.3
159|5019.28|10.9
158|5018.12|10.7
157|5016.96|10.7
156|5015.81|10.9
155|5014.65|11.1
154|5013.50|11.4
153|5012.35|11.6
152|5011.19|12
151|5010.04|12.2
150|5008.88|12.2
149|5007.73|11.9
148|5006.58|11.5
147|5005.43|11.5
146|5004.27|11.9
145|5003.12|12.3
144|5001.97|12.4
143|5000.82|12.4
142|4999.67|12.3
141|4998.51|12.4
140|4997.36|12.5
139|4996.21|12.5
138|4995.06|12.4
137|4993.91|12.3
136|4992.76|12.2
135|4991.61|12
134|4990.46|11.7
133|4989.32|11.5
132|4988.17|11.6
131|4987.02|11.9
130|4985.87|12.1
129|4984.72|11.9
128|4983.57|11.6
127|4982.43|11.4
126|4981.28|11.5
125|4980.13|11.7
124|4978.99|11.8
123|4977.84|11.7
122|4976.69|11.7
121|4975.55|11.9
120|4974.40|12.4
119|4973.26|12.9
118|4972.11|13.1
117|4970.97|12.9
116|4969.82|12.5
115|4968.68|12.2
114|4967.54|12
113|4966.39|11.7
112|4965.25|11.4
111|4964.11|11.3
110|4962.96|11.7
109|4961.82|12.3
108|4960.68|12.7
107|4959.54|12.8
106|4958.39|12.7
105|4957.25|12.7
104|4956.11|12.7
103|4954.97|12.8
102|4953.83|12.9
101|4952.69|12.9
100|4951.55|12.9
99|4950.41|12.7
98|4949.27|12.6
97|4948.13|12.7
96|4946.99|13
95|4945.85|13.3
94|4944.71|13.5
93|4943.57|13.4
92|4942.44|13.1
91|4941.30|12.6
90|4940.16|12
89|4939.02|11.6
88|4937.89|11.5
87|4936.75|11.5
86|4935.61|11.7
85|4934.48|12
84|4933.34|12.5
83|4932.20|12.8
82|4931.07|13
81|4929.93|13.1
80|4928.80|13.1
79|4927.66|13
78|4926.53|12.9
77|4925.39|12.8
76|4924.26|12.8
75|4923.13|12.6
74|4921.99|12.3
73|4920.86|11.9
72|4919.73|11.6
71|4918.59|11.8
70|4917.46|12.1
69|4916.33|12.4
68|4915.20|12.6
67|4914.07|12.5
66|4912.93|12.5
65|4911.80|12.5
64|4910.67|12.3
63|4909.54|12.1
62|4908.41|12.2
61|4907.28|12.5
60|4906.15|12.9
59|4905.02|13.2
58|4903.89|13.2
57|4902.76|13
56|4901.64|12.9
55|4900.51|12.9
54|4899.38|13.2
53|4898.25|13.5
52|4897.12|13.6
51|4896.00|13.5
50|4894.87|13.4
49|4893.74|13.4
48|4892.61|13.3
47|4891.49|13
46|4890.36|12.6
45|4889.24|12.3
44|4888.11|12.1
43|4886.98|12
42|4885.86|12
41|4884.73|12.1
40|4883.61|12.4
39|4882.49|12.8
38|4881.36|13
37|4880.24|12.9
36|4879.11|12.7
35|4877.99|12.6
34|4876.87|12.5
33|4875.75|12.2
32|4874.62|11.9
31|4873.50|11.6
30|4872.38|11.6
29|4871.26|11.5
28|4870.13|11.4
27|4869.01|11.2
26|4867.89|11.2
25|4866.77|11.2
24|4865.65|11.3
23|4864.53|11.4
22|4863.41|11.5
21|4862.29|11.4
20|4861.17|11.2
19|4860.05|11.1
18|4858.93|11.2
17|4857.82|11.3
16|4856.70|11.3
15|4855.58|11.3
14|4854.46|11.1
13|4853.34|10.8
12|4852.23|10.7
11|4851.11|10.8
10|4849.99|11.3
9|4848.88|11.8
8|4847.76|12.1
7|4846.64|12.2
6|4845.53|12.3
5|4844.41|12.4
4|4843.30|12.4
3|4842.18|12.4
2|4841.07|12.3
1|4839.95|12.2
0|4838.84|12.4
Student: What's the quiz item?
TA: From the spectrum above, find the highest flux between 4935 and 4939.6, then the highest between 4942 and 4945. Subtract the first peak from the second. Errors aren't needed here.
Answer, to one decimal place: 1.8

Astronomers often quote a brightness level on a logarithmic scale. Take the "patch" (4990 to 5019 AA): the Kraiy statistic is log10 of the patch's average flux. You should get 1.07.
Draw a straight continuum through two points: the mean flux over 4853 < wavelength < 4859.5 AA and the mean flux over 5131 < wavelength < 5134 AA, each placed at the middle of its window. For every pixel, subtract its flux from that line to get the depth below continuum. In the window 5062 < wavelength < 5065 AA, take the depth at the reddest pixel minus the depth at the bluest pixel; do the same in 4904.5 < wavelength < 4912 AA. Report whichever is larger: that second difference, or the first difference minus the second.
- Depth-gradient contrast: 0.73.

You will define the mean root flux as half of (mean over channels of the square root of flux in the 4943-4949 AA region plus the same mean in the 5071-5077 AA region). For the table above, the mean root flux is 3.58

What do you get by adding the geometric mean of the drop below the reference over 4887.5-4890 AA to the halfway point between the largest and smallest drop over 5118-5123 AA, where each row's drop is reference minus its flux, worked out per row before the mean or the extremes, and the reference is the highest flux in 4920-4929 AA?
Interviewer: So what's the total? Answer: 2.0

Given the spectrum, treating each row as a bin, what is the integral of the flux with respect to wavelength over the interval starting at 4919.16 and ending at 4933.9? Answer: 186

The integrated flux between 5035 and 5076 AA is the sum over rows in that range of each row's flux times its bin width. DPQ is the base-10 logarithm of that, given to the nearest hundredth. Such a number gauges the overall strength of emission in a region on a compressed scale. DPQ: 2.71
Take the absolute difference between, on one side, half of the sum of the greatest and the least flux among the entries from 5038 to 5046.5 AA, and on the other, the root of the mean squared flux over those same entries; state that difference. 0.08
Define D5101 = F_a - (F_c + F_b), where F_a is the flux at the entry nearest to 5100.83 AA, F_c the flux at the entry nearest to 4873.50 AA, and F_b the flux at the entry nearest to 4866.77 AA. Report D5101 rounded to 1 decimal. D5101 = -10.2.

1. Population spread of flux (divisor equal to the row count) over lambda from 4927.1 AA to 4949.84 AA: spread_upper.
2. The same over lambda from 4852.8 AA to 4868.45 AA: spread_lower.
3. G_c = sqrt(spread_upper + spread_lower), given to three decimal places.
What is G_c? 0.896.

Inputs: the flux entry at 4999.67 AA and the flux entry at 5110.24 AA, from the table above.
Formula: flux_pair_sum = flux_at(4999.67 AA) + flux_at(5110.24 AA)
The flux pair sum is 24.1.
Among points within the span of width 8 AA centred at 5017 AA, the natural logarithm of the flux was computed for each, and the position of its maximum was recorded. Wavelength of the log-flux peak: 5013.50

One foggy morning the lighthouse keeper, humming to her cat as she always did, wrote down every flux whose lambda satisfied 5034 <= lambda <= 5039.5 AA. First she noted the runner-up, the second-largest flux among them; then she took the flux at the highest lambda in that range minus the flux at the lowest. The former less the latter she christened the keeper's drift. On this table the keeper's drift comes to 13.9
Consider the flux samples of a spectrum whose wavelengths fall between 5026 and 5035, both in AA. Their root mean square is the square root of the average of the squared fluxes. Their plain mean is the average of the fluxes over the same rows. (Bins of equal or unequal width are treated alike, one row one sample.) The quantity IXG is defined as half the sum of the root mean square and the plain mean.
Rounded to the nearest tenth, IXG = 12.6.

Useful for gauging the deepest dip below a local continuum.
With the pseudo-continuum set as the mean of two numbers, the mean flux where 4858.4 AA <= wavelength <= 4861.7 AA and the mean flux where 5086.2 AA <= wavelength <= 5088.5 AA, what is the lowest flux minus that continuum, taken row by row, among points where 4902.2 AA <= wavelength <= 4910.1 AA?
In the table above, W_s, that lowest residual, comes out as 0.42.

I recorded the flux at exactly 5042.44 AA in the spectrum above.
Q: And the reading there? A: 11.8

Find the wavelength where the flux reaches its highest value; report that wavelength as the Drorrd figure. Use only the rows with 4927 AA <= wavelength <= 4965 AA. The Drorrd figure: 4944.71 AA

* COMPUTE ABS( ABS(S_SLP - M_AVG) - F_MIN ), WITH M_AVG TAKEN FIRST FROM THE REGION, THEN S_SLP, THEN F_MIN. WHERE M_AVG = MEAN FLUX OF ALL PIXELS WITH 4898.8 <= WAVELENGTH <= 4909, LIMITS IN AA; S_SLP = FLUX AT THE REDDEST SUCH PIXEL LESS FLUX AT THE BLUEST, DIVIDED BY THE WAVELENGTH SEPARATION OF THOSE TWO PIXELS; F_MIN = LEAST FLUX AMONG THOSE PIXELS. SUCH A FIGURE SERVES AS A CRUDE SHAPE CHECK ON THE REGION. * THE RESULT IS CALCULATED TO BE 0.8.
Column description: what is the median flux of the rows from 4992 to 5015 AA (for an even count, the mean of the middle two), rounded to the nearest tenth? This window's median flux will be 12.2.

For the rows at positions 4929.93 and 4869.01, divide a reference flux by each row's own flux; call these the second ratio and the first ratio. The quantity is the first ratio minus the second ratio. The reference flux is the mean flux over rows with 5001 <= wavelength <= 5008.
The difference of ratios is 0.15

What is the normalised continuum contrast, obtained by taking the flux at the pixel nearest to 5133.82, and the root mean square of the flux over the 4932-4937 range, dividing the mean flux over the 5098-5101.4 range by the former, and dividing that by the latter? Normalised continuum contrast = 0.0819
